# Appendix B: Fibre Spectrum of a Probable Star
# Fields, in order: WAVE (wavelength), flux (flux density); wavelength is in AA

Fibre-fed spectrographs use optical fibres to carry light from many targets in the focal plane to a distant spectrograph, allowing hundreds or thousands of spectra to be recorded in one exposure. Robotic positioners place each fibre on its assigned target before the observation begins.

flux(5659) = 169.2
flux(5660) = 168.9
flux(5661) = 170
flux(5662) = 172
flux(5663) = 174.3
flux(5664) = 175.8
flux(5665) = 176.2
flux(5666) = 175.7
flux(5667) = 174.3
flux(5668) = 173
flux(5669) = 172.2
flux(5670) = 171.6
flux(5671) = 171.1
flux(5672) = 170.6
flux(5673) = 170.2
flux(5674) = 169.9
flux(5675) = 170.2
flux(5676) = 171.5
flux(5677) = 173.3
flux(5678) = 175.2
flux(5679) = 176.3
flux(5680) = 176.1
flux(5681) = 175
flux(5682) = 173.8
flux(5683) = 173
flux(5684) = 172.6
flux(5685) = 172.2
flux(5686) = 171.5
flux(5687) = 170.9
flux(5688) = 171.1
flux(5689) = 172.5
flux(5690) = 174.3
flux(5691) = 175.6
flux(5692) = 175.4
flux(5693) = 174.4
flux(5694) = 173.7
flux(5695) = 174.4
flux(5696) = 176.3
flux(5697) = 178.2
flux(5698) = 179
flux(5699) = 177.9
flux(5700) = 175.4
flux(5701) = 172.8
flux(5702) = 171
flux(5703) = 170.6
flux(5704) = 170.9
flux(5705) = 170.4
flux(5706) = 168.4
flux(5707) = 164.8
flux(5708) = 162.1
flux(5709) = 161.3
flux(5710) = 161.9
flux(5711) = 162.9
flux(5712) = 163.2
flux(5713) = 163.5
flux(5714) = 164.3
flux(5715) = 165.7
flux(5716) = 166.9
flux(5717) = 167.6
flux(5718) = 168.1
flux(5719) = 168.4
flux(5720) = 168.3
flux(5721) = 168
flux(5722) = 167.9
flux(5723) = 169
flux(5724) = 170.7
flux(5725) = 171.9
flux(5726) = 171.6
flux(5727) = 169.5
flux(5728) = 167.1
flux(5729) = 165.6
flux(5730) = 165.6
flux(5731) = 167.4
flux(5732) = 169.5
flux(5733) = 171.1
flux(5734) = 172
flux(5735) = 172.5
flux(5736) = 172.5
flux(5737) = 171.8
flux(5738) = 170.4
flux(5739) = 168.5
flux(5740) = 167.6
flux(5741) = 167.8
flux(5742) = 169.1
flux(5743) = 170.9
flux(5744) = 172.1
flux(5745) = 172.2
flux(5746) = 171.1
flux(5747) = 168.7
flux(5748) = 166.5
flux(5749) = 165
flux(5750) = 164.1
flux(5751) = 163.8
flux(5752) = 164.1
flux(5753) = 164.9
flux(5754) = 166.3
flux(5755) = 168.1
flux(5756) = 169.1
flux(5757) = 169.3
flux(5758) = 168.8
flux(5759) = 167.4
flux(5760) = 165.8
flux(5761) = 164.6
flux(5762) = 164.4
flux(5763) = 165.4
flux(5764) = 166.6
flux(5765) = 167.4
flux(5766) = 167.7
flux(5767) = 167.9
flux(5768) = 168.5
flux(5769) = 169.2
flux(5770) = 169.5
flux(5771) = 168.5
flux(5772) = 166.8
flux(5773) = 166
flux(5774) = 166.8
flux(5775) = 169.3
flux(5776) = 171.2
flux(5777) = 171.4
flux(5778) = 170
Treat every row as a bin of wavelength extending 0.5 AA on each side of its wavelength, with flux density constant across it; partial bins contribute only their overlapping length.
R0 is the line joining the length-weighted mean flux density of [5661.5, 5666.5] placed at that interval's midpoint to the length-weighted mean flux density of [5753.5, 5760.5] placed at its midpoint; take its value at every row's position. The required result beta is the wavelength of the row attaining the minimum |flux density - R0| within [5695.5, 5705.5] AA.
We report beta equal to 5701 AA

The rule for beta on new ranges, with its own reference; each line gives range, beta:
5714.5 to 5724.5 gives 5724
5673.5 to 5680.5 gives 5677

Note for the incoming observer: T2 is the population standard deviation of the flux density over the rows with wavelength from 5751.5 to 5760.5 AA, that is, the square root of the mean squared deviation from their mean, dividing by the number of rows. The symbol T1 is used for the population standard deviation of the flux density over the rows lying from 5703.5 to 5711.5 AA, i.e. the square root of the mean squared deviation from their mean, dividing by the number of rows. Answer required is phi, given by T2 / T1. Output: 0.5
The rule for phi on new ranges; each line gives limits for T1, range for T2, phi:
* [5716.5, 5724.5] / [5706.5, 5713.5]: 1.2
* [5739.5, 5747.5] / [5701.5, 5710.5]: 2.3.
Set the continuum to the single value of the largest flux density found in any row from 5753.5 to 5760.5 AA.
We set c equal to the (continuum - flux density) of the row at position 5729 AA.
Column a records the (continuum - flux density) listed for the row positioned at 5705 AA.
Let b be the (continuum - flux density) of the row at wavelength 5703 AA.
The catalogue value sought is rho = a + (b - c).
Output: -6.1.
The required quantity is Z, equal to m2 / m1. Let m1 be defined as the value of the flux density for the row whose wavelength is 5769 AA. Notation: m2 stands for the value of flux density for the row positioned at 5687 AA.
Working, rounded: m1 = 169.2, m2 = 170.9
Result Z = 1.01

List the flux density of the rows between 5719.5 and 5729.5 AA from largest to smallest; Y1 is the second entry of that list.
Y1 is 171.6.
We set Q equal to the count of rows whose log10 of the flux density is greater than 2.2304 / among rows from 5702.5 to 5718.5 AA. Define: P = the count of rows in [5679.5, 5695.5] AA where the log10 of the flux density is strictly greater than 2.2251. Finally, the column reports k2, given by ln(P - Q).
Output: 2.56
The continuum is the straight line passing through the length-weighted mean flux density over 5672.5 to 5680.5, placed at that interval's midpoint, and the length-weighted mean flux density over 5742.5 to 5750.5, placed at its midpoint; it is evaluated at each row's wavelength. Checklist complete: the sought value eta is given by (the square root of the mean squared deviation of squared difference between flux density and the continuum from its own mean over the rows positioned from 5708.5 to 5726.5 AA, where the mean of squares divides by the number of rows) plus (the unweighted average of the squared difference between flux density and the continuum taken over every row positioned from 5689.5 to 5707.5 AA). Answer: 44.8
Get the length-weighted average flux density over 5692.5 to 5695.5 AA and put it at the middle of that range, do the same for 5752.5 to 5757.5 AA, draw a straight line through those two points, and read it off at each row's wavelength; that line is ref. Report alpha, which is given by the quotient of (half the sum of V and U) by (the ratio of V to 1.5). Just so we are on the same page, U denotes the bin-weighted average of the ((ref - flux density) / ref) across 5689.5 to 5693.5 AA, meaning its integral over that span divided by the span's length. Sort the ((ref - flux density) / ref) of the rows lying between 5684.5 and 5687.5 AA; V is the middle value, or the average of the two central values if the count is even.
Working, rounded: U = -0.003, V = 0.02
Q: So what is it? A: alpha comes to 0.65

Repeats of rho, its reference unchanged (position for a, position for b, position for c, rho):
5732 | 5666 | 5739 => -7.4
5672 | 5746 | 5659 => -3.2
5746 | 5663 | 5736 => -3.6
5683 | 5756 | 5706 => -4.4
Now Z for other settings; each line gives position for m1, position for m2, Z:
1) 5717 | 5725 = 1.03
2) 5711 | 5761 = 1.01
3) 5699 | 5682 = 0.98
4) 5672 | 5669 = 1.01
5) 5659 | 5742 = 1.00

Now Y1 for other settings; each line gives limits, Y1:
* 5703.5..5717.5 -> 170.4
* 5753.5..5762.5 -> 169.1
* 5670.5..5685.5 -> 176.1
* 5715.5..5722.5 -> 168.3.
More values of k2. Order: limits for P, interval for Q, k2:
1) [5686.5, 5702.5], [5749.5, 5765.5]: 2.77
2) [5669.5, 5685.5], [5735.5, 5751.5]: 2.20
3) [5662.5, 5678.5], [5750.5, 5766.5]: 2.77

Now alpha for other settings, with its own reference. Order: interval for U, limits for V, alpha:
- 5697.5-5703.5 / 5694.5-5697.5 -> 1.07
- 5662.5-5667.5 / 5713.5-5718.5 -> 1.06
